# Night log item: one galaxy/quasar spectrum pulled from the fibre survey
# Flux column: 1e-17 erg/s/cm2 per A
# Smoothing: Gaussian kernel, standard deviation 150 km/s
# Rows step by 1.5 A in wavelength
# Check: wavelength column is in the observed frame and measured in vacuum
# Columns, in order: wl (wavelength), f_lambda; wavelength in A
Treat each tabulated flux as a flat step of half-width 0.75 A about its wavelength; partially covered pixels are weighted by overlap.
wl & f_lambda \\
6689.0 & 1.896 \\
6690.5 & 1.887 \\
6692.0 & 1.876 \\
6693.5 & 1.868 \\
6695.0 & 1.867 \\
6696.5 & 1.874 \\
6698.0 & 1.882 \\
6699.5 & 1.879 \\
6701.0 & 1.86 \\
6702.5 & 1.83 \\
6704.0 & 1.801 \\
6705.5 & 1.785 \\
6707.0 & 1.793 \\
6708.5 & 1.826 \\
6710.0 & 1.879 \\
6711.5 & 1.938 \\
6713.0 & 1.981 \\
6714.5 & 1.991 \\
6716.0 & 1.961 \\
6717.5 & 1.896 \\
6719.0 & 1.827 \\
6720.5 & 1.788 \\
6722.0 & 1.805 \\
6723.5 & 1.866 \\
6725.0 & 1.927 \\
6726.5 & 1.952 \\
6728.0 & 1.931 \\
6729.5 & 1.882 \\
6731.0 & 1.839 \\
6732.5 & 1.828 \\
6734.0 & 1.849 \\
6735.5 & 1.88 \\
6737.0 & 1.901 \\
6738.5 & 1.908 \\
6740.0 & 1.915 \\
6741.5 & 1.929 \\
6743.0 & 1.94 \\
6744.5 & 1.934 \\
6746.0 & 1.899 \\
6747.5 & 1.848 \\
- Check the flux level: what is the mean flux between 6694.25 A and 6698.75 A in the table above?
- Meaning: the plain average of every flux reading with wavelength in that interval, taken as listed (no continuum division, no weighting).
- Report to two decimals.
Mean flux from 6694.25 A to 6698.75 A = 1.87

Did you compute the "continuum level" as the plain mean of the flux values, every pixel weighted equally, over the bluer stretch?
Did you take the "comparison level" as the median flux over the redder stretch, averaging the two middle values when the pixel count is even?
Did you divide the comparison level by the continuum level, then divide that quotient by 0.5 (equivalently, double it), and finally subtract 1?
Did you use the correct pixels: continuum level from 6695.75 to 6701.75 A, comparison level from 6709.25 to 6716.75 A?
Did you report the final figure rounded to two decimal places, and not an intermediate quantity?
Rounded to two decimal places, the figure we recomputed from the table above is 1.09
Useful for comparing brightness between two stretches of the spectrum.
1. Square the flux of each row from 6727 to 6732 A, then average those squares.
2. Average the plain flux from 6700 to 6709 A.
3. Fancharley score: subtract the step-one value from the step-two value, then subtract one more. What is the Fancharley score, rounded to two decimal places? -2.74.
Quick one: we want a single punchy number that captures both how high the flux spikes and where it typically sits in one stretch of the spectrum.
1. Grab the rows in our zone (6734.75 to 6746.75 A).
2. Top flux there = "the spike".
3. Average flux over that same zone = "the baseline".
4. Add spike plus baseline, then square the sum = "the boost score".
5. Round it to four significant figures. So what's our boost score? 14.85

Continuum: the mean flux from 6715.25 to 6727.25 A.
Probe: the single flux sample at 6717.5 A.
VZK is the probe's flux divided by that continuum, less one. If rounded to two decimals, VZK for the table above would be 0.01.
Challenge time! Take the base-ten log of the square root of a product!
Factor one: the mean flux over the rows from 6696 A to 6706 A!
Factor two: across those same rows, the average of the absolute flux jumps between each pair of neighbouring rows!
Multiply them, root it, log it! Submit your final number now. -0.75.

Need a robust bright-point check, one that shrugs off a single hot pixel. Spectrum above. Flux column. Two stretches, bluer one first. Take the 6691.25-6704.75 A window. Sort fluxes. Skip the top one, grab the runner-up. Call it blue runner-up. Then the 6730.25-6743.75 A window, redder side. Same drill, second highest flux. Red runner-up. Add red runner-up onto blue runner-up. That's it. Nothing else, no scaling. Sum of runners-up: 3.81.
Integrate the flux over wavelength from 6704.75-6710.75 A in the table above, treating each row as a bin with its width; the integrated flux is 11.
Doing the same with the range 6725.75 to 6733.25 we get 14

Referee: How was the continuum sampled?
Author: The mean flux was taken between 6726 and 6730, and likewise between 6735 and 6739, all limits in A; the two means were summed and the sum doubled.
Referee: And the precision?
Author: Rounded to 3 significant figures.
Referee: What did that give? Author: 7.64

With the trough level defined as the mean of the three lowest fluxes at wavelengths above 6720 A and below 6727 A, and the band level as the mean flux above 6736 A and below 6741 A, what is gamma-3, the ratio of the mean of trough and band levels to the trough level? 1.024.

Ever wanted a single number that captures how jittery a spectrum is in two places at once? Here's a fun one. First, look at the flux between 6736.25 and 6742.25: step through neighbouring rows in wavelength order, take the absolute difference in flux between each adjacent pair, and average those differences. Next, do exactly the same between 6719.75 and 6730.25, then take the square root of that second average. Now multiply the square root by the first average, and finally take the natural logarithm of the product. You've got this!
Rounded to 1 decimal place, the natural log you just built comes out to -6.3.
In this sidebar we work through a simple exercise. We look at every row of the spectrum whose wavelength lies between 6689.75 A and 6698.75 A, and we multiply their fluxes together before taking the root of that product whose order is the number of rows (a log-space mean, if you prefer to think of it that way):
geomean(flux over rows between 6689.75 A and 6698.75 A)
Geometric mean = 1.88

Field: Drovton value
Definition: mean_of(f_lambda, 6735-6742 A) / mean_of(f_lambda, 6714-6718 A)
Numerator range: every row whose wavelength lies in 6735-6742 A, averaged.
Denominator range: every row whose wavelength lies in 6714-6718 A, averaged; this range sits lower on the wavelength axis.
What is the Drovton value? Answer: 0.98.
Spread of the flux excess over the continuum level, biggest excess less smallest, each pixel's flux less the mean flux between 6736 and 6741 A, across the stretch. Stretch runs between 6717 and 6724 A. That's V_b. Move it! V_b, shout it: 0.108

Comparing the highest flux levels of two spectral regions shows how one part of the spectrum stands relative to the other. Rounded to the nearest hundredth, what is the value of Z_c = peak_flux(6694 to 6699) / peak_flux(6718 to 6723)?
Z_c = 1.03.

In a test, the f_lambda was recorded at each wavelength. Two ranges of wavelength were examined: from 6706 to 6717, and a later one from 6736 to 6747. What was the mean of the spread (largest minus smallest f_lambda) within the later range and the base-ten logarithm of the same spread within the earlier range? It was -0.33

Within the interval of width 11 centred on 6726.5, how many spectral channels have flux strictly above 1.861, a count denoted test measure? 5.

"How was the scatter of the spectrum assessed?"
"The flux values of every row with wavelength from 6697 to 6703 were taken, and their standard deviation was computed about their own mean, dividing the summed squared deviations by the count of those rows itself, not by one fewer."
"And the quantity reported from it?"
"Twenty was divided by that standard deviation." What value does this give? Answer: 966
